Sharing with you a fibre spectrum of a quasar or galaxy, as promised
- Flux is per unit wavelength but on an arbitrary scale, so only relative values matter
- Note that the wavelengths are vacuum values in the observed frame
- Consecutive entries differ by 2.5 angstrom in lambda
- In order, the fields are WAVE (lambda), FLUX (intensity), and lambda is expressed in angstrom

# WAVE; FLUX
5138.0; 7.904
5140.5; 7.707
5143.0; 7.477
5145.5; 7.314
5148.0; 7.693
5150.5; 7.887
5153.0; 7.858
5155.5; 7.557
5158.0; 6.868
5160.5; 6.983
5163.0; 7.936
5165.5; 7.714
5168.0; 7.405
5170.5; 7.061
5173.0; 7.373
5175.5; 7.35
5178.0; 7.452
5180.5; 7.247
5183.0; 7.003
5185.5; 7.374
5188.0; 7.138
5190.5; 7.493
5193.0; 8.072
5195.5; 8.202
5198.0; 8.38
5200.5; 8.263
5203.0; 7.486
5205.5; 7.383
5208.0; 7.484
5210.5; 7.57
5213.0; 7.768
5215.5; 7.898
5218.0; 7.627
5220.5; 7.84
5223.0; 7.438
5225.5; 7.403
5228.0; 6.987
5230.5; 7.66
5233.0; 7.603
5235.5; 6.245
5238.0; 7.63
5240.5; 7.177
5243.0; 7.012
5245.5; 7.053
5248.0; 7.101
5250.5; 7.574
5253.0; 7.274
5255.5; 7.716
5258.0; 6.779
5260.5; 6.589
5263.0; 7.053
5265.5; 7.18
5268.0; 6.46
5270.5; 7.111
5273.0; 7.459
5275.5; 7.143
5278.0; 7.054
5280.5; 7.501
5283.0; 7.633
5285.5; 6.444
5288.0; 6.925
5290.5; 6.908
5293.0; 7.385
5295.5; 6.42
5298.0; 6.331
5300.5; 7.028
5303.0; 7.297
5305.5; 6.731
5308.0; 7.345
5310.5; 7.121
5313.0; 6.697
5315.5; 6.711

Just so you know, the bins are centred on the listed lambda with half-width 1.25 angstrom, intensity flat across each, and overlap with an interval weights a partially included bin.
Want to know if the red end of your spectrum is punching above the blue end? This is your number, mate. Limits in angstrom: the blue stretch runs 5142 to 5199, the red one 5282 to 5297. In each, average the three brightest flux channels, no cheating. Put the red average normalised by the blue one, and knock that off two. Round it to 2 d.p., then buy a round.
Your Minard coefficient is 1.11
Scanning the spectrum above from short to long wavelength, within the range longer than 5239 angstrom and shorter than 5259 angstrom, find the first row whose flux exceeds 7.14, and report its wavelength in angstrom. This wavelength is 5240.5 angstrom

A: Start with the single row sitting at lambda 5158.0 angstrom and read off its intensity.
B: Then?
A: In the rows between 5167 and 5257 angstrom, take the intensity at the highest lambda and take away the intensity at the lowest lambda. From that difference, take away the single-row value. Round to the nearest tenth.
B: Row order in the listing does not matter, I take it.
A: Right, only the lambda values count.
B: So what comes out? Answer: -6.6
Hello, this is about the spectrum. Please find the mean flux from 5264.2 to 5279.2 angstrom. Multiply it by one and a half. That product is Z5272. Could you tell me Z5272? 10.6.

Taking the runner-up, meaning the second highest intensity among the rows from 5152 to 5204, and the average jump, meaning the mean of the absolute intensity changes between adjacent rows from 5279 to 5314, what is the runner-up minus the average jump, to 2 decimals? 7.79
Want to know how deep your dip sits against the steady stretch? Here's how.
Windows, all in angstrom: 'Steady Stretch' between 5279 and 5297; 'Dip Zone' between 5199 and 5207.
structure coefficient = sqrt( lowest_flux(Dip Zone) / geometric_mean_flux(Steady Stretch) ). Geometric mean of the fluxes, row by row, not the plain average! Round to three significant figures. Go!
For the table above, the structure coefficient 1.03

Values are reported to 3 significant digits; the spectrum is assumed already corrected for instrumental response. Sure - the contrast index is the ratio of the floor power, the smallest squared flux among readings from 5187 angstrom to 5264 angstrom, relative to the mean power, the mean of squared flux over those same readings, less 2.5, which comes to -1.80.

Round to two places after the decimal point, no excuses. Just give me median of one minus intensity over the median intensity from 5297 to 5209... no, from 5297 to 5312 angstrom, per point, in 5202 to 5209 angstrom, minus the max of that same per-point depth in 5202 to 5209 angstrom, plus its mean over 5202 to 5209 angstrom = -0.07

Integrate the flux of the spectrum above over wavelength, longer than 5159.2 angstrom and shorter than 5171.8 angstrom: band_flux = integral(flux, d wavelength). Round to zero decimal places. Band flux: 93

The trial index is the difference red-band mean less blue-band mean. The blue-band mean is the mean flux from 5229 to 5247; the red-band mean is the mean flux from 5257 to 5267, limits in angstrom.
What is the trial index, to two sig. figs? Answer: -0.30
